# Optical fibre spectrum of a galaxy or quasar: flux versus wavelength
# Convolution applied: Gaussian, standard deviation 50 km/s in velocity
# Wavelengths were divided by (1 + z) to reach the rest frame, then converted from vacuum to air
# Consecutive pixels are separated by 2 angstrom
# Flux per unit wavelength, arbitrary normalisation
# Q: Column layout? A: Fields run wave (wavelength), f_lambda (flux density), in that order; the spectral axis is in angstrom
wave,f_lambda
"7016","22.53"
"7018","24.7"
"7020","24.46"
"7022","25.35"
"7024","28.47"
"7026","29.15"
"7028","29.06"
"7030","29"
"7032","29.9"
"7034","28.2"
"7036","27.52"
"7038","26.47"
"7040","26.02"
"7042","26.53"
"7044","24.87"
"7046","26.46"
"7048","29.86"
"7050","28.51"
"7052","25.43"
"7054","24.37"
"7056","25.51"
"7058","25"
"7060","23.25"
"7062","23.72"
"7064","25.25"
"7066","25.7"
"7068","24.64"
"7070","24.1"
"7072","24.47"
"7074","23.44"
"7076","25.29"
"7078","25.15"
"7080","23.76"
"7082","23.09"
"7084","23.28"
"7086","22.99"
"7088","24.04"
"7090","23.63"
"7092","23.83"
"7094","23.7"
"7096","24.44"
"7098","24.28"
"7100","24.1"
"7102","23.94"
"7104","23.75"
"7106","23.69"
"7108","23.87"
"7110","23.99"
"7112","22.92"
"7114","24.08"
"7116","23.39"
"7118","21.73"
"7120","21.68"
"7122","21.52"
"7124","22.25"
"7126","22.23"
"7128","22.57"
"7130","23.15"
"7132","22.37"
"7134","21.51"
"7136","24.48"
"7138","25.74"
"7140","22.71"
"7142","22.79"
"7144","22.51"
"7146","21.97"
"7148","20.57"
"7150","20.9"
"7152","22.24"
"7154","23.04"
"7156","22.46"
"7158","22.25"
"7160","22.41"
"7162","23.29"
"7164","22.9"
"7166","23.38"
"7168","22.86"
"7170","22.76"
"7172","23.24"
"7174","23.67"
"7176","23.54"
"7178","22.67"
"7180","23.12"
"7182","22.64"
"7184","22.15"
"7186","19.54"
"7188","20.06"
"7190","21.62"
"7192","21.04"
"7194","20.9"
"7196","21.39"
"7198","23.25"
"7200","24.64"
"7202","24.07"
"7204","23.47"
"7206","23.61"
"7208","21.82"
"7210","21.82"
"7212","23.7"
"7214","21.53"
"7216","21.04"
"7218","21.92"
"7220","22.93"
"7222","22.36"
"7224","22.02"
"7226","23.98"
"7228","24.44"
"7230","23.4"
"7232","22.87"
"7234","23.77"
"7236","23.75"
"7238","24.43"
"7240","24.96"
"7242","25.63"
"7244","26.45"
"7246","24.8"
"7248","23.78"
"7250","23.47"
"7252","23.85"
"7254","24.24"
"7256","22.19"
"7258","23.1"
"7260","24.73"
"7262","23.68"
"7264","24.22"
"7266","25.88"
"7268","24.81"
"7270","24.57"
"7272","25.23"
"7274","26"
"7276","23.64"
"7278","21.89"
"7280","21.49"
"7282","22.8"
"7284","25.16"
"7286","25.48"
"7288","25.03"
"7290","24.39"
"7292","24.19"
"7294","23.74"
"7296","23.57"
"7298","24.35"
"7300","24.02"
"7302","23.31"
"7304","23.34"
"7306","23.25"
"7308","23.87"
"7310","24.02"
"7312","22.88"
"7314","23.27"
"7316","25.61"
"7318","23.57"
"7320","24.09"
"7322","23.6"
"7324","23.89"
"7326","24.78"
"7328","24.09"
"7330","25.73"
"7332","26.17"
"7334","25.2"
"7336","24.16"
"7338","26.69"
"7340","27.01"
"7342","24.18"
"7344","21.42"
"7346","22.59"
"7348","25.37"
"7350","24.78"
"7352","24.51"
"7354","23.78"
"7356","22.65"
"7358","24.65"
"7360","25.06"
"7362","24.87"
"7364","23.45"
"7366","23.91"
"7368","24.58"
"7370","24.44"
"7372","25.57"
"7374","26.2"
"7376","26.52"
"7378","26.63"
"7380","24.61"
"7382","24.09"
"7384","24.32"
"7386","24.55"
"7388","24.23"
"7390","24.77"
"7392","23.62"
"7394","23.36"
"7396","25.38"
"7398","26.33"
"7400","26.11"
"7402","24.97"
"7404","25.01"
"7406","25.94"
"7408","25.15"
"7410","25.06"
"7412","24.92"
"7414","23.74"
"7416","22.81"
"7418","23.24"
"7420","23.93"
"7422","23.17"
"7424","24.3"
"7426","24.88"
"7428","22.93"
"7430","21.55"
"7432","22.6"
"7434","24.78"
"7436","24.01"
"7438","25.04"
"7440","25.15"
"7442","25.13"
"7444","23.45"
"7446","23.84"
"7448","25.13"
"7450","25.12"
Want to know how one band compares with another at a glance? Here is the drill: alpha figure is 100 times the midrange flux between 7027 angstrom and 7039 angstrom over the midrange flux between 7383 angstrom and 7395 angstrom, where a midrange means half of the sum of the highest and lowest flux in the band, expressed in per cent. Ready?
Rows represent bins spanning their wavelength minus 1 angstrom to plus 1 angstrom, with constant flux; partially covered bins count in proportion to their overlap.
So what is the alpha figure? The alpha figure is 117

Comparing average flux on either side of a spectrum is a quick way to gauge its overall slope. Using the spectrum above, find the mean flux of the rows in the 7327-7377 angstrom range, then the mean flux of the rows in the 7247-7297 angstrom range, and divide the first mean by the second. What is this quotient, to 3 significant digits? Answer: 1.03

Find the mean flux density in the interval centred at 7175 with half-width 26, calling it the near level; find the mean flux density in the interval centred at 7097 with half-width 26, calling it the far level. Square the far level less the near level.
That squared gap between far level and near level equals 1.5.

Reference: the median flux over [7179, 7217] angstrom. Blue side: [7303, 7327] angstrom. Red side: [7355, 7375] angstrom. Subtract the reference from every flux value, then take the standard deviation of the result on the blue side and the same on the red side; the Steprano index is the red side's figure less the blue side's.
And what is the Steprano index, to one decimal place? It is 0.3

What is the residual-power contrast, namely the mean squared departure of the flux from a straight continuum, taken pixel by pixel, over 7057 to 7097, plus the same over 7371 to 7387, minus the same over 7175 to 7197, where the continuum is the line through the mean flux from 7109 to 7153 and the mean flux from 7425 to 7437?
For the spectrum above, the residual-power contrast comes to 5.9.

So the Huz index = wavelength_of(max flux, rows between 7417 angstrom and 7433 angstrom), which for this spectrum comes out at 7426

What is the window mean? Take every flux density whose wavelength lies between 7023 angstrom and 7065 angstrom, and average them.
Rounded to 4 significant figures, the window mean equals 26.79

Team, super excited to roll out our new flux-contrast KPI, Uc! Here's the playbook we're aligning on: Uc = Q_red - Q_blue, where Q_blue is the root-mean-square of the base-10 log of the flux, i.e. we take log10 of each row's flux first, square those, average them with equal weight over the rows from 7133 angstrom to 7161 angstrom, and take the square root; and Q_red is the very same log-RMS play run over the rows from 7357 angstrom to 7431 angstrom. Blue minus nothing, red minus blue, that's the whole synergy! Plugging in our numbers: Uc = 0.037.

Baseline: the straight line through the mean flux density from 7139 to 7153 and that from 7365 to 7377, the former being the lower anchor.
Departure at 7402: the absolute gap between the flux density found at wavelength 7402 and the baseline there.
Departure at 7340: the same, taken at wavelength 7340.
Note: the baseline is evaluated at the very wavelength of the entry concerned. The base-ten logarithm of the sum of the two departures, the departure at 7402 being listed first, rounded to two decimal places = 0.47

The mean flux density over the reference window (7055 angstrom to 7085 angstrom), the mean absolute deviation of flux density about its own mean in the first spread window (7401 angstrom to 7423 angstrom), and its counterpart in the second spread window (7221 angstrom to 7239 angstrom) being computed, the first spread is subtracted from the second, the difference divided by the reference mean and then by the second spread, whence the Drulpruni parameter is -0.011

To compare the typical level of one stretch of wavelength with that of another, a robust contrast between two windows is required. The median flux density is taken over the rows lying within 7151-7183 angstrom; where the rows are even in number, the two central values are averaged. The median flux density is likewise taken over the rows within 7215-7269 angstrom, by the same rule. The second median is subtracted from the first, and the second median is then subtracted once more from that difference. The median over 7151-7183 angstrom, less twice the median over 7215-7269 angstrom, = -24.7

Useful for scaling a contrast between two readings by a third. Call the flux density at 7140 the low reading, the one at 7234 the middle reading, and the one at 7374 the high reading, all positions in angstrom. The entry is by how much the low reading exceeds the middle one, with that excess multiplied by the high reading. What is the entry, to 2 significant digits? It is -28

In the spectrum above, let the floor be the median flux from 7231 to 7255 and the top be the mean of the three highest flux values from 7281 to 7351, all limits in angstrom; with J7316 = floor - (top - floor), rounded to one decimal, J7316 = 21.5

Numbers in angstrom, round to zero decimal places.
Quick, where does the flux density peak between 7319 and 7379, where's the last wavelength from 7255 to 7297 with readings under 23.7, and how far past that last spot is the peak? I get 44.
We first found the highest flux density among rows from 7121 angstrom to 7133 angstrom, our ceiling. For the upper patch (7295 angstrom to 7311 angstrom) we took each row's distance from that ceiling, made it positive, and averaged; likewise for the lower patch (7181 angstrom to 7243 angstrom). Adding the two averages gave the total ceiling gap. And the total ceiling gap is 1.8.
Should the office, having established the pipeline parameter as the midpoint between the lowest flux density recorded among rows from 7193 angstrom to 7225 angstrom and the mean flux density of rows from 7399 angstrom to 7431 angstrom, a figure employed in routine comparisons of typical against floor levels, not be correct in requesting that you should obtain 22.6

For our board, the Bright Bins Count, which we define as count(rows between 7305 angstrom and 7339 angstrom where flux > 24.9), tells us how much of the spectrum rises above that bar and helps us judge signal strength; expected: 5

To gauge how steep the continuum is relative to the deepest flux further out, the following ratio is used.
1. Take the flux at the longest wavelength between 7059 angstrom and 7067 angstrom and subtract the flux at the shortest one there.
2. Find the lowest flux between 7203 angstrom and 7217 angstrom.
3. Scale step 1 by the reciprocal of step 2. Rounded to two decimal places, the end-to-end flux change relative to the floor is 0.12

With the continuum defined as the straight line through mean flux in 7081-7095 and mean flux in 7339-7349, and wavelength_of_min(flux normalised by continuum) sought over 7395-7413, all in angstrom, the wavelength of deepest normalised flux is 7412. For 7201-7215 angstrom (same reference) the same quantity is 7214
